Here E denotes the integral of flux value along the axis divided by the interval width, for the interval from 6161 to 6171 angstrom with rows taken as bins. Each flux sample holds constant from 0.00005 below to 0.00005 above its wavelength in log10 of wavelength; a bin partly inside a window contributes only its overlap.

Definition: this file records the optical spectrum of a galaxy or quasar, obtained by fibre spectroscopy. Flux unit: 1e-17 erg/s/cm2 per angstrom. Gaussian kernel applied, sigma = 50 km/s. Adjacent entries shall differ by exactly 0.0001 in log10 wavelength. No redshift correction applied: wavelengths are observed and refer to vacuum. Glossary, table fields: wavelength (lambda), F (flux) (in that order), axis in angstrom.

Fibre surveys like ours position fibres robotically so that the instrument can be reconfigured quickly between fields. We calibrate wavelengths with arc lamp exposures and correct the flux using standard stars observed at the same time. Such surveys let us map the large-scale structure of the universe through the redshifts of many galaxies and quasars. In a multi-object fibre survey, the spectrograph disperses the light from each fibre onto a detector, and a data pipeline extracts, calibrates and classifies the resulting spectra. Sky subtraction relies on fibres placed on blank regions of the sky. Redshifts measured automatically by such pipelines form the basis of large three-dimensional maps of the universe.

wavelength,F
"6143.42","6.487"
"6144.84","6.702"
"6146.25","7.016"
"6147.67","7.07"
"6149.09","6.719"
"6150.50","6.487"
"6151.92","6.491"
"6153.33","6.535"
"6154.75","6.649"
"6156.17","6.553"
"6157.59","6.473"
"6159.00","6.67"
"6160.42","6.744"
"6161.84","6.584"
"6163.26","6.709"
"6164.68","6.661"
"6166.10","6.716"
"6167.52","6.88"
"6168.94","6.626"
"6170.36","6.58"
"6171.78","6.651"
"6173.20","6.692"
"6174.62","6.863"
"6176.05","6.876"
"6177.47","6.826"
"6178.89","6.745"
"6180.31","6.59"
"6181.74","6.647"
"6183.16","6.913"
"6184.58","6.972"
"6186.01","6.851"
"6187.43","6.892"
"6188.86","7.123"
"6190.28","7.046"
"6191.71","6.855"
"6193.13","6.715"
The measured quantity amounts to 6.68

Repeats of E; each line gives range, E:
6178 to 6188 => 6.80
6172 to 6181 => 6.76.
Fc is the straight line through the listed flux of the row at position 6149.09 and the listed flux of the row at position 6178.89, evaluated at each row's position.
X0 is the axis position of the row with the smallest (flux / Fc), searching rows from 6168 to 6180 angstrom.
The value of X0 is 6170.36 angstrom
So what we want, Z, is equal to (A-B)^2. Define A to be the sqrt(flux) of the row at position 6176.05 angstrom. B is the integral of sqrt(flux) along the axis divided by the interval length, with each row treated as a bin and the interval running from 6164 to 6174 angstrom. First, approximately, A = 2.62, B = 2.59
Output 0.001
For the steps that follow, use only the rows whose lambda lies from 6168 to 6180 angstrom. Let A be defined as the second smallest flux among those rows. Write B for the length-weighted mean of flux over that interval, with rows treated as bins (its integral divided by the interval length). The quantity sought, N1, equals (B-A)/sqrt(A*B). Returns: 0.016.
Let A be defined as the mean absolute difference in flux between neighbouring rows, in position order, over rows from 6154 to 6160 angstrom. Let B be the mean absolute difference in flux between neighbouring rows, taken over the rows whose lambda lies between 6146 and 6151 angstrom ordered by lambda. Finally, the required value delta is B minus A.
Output 0.09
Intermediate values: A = 0.12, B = 0.21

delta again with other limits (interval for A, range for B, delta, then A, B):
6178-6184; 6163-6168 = -0.07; 0.16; 0.09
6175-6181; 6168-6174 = -0.04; 0.10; 0.05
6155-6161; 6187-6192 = 0.05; 0.12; 0.17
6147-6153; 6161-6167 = -0.12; 0.20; 0.08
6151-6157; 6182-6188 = -0.01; 0.08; 0.07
